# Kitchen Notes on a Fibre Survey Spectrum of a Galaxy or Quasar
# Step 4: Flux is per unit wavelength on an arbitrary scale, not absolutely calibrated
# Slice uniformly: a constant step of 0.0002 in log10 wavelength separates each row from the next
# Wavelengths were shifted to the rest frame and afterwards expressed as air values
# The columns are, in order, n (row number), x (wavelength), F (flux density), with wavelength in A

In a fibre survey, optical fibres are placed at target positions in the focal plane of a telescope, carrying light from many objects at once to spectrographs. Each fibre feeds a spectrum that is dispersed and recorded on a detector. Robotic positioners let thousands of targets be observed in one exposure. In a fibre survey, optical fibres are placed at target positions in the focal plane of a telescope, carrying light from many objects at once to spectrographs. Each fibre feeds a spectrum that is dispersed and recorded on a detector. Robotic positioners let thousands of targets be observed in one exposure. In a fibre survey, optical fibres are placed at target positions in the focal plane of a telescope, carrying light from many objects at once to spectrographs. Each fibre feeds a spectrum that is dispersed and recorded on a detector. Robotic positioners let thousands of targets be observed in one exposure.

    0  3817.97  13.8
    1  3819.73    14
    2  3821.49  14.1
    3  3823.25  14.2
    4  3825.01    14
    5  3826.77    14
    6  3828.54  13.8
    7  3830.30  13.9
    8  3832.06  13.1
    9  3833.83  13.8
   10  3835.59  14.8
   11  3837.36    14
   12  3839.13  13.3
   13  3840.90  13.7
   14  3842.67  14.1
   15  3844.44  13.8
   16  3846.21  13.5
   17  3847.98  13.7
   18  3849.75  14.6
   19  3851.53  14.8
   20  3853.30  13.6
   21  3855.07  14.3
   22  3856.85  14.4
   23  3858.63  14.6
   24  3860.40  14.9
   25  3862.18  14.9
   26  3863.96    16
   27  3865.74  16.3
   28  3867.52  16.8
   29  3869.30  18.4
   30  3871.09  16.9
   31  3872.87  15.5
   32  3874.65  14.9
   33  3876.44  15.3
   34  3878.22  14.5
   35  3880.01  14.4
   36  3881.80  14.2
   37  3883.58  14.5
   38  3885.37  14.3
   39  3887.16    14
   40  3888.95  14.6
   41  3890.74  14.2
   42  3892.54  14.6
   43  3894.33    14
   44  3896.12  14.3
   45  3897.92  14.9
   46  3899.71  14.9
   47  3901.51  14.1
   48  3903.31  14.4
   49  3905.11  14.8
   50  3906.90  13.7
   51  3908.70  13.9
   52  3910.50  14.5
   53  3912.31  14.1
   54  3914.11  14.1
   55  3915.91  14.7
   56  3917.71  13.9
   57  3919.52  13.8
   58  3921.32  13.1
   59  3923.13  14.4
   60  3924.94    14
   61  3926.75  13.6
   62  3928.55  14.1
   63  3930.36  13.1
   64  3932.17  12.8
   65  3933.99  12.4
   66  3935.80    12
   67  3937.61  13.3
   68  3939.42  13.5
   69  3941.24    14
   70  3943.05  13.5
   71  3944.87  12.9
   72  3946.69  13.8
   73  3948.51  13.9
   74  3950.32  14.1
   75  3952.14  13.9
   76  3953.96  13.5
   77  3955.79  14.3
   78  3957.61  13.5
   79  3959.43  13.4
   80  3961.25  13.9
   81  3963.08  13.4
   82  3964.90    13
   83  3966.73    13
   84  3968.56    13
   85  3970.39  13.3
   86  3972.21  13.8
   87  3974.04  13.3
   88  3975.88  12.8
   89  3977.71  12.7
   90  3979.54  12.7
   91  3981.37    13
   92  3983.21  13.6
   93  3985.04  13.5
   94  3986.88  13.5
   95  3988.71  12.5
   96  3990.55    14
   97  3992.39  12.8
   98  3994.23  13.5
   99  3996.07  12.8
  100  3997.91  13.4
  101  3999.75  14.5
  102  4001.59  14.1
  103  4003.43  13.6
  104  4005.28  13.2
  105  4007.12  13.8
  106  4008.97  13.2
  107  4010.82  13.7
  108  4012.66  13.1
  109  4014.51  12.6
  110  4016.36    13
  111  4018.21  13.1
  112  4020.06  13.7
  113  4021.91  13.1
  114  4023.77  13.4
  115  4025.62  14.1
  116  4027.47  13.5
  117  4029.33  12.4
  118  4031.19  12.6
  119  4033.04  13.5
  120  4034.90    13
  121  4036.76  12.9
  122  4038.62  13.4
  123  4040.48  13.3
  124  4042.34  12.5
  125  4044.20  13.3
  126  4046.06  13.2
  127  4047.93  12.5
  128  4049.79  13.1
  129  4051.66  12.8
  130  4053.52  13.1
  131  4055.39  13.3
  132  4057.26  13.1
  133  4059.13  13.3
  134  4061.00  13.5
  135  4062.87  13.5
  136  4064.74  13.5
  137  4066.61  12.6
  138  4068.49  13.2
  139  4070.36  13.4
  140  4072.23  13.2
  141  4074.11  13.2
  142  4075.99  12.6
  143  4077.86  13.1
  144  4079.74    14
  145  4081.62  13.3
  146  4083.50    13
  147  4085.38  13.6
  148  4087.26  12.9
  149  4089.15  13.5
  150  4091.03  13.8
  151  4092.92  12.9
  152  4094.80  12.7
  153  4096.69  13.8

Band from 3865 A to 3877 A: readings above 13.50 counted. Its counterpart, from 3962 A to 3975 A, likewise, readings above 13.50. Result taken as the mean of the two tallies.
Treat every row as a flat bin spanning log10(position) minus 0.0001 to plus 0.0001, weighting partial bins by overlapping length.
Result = 4.0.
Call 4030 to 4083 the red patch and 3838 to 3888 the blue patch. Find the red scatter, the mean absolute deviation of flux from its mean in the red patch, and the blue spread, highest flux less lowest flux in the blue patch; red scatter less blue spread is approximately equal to -4.8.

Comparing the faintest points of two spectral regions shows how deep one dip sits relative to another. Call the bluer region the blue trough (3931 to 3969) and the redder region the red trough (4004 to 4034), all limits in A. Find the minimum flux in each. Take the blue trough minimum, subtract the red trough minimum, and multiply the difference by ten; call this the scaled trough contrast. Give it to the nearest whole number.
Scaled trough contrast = -4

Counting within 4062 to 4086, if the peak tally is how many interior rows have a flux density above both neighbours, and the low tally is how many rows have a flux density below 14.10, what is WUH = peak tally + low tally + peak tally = 17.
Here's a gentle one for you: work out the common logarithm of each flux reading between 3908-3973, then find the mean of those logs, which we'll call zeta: 1.13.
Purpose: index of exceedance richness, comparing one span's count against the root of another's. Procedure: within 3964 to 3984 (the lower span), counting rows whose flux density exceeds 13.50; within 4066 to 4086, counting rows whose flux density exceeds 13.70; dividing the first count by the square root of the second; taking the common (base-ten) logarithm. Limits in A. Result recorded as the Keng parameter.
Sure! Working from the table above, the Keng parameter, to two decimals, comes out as 0.30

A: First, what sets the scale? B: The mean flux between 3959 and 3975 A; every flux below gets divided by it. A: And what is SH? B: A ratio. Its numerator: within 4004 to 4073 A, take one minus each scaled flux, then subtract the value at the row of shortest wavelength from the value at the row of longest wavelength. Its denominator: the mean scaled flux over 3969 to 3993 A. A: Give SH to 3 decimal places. 0.000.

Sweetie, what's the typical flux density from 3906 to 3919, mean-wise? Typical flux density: 14.1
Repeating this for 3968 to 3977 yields 13.2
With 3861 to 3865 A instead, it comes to 15.4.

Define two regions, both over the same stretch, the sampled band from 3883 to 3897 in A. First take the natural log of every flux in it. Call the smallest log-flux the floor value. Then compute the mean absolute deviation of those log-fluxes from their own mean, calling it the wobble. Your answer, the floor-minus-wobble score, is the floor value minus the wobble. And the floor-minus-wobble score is 2.63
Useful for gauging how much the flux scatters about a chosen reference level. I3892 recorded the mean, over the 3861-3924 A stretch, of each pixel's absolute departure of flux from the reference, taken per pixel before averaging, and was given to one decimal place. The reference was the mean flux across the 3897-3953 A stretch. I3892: 1.0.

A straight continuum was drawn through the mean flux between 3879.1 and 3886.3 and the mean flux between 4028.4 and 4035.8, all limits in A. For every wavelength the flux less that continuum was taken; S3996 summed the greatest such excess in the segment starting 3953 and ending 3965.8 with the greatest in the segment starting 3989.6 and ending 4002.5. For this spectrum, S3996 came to 2.0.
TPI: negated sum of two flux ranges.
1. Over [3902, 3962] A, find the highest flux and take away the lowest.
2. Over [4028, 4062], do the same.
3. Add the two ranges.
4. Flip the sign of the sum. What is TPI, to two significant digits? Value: -3.9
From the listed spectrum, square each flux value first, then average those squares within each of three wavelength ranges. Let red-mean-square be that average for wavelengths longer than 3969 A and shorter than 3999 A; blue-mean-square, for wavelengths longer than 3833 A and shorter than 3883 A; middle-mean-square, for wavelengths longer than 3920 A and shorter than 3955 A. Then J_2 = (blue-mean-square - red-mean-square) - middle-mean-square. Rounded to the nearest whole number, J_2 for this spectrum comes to -136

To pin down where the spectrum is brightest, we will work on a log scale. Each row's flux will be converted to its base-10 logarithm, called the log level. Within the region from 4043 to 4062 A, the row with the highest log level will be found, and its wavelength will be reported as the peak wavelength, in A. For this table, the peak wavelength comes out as 4061.00 A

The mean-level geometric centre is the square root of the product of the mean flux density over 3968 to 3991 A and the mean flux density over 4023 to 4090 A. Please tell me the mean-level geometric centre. 13.2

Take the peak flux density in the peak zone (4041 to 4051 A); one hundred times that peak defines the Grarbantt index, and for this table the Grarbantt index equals 1330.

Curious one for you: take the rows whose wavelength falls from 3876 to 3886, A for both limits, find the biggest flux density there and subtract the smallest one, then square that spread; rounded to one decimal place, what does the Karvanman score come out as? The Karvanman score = 1.2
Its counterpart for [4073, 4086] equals 2.0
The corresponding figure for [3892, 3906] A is 0.8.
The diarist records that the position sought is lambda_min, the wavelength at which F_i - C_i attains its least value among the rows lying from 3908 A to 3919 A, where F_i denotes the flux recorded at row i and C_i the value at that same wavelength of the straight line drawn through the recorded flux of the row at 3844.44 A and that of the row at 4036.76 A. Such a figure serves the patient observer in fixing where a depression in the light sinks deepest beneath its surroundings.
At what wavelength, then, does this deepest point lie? 3908.70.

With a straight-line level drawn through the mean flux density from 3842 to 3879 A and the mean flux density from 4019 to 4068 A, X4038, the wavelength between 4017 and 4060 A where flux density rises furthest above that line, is 4025.62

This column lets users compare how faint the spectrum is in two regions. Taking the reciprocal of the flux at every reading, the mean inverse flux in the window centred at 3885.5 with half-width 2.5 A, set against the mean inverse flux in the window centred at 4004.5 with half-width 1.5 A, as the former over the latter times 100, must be 94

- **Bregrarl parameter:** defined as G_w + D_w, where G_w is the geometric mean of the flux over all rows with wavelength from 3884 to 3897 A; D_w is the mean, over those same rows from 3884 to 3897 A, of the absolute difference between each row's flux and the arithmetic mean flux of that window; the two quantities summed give 14.5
